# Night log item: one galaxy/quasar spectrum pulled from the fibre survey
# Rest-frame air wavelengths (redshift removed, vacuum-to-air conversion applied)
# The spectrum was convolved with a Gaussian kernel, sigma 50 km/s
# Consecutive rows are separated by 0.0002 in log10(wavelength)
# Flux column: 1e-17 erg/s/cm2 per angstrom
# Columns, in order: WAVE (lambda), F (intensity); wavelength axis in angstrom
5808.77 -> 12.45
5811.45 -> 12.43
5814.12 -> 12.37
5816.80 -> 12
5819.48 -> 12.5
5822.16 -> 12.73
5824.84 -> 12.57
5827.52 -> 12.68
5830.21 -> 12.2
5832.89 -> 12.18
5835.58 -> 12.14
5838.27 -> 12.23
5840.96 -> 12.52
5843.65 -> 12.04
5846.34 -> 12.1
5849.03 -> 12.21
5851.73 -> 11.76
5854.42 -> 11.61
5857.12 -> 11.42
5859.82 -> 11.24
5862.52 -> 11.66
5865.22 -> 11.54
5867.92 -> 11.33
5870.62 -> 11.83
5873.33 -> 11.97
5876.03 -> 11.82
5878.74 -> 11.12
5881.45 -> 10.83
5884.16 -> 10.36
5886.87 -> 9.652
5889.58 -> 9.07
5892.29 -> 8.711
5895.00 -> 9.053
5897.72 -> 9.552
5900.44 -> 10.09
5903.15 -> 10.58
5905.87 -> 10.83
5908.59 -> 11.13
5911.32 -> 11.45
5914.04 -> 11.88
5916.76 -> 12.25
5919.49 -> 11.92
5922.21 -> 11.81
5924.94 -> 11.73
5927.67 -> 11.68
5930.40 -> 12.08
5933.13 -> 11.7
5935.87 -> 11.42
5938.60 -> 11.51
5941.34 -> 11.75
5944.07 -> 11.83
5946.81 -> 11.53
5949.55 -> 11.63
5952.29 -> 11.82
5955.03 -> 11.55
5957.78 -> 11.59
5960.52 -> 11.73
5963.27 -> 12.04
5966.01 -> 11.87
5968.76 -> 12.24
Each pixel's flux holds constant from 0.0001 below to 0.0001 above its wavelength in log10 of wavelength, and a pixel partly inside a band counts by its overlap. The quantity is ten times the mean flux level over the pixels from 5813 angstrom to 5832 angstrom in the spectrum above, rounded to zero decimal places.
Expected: 124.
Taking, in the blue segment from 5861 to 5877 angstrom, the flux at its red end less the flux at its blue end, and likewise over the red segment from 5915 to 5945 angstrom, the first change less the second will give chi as 0.6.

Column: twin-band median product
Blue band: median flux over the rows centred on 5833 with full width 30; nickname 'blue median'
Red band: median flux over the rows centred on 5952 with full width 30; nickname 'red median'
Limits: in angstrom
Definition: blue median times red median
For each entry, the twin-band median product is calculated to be 143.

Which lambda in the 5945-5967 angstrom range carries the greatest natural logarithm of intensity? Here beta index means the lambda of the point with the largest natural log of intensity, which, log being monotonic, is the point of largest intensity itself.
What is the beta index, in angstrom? 5963.27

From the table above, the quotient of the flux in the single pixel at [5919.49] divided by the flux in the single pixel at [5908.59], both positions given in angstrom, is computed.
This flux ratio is 1.07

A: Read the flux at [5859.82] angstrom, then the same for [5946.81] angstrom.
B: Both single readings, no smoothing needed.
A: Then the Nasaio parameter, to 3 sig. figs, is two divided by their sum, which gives 0.0878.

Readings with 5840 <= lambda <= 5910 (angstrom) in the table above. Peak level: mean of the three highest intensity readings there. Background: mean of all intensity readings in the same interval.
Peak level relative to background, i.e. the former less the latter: 1.3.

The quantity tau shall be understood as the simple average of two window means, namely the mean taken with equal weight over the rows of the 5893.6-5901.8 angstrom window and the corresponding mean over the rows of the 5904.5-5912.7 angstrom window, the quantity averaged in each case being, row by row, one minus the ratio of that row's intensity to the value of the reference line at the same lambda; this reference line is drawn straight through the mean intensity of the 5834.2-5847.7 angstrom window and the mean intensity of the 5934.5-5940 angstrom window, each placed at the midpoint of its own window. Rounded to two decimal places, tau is 0.12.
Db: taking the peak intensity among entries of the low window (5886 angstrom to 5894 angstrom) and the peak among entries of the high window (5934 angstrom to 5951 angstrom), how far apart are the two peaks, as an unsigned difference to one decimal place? 2.2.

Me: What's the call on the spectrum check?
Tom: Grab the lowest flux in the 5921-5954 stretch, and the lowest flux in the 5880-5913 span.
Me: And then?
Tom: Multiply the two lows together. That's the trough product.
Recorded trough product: 99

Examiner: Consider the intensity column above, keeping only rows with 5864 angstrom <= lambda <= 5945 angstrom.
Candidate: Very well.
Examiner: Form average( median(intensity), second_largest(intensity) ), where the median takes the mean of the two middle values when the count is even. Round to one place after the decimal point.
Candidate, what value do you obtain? 11.8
